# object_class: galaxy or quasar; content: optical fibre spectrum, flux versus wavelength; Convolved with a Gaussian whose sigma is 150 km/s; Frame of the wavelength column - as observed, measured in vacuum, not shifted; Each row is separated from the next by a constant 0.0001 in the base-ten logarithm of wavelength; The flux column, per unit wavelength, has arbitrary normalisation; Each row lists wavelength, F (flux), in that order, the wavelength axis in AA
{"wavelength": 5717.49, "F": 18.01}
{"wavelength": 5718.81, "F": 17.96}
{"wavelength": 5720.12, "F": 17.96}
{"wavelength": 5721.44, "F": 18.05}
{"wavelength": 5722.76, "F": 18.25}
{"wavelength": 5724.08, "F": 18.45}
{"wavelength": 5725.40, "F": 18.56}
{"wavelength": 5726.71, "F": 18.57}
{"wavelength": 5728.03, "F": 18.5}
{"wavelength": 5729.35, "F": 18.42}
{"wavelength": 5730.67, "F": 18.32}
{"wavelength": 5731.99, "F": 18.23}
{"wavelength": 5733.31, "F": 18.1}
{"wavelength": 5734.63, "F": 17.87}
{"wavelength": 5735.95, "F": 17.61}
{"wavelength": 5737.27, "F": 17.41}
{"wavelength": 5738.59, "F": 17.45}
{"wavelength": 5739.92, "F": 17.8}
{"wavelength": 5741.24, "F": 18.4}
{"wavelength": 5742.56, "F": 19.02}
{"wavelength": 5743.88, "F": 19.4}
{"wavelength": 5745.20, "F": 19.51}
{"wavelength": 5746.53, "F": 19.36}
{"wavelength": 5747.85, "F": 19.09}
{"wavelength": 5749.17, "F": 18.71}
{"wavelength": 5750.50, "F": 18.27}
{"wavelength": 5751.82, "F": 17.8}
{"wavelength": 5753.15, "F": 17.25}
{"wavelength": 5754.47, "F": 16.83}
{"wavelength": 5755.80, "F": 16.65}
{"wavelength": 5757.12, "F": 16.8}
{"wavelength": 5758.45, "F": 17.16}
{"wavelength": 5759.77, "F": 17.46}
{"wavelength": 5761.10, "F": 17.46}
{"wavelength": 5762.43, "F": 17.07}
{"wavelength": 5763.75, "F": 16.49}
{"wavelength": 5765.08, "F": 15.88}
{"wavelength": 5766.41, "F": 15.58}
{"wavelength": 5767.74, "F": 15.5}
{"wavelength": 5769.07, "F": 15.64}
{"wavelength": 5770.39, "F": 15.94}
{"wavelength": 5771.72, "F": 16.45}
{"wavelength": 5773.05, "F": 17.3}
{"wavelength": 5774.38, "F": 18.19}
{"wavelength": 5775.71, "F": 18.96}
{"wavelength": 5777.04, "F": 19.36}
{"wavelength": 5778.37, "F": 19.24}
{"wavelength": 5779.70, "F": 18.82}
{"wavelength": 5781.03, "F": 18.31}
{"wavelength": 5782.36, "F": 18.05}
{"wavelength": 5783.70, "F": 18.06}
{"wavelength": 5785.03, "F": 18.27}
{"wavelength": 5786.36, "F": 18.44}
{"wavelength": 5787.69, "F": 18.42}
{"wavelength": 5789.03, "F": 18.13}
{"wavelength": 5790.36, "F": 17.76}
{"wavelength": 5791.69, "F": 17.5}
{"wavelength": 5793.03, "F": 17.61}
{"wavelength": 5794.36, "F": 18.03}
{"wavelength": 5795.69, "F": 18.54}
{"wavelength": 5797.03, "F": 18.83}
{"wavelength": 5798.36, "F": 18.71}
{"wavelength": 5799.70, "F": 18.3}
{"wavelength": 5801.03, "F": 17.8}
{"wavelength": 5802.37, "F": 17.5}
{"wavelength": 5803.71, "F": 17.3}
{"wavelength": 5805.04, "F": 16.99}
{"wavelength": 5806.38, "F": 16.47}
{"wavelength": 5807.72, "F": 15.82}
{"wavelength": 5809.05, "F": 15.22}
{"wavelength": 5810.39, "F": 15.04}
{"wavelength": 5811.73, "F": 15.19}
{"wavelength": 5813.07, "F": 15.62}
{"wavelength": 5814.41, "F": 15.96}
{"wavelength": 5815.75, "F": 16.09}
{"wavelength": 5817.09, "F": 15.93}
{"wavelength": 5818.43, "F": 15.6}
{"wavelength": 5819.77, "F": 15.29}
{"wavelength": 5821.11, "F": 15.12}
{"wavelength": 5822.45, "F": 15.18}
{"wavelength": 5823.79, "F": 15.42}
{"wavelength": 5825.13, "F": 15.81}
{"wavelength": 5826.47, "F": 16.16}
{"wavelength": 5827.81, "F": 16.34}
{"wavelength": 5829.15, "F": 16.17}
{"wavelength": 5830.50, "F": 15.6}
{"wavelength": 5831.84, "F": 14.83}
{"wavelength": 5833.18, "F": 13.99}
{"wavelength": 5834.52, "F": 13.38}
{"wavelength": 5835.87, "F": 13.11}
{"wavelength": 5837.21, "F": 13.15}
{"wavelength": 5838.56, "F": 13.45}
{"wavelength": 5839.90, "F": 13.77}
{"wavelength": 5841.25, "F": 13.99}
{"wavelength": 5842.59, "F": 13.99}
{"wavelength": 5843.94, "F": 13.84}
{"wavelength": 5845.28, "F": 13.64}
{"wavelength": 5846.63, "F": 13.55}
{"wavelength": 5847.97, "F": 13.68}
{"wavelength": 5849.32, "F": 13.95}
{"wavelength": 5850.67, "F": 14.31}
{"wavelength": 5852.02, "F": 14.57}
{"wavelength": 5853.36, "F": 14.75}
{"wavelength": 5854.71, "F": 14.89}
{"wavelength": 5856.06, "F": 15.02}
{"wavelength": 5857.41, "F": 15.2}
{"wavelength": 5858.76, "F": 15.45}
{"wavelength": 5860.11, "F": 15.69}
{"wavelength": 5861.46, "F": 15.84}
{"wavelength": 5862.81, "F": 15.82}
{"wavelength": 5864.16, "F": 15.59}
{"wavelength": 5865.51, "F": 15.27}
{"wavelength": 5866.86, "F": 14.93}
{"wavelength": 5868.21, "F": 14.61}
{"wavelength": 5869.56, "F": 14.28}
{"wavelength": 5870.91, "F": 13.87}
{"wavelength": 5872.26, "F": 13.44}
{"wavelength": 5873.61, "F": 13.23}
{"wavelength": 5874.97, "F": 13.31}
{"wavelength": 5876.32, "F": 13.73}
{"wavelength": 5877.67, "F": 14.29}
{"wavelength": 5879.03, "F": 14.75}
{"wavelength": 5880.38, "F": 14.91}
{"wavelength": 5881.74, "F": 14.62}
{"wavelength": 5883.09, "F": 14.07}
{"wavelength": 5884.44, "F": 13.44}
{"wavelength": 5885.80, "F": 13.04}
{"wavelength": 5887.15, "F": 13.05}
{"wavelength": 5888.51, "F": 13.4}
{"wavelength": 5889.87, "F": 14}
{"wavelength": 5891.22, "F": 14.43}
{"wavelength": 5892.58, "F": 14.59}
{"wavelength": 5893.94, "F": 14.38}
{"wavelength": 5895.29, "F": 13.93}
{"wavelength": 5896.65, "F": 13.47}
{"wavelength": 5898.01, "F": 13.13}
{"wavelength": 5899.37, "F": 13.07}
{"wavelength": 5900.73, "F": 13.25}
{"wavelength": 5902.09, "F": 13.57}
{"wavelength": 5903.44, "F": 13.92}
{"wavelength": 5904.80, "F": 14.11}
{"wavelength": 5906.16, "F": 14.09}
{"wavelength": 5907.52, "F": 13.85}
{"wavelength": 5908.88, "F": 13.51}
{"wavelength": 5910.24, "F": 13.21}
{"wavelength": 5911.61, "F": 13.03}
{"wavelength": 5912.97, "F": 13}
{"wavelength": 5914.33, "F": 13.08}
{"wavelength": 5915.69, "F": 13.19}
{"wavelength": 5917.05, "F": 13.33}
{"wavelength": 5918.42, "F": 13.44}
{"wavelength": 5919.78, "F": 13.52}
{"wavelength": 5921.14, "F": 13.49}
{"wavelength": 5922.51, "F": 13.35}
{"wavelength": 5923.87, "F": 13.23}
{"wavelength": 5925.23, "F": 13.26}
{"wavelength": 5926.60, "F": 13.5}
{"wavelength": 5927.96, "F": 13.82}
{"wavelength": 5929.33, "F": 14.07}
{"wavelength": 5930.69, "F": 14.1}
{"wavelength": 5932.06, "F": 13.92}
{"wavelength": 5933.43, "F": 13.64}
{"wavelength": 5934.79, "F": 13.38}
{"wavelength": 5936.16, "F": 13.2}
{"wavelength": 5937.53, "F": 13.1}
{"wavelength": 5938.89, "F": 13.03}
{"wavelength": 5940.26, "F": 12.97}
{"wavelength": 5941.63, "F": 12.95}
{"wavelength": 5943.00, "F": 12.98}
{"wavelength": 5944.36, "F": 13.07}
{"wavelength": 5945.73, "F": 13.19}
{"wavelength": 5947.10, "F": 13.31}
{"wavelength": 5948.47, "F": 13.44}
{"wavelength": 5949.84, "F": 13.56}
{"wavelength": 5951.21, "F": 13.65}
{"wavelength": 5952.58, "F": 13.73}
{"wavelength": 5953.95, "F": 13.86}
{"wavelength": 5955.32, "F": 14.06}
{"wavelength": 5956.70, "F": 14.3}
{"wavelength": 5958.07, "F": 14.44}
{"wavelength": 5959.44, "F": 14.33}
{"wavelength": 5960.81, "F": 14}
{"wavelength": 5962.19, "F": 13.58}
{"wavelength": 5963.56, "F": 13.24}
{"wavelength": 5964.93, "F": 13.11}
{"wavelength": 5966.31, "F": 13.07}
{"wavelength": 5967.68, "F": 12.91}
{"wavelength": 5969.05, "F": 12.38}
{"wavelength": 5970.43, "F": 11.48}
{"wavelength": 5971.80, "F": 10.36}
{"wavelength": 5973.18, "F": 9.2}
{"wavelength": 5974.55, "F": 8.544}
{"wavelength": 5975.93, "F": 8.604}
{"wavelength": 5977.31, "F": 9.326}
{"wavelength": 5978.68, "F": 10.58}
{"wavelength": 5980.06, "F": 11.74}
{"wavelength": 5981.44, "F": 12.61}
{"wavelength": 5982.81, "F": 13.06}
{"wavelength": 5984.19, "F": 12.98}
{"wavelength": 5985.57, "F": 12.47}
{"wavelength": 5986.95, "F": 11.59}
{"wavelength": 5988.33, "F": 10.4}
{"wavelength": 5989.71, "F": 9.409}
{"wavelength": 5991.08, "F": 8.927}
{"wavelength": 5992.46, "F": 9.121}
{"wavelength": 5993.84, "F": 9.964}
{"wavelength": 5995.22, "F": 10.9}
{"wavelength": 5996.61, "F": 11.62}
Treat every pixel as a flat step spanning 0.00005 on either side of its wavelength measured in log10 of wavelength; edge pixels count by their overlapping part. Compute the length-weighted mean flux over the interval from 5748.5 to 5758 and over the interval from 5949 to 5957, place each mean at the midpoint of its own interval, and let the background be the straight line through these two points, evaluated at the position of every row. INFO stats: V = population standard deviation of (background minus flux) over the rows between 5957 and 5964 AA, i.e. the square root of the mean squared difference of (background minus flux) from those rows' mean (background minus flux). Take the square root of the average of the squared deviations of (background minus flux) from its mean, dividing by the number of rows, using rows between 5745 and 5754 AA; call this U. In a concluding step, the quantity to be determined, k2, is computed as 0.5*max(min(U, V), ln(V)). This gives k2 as 0.21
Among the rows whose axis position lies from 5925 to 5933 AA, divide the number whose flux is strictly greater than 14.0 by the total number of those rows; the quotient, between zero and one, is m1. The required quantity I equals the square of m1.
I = 0.11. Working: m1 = 0.3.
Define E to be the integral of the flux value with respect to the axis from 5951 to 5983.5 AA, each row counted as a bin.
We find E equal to 400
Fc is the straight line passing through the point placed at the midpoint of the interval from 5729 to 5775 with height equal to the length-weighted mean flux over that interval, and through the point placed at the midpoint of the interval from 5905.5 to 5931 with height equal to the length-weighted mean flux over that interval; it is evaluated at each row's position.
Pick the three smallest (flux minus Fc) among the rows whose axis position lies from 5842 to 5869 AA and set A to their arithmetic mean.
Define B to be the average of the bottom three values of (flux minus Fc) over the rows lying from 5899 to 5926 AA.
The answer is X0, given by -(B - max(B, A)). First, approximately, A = -1.6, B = -0.7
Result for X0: 0.0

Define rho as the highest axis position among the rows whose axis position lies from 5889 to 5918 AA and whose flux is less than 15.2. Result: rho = 5917.05 AA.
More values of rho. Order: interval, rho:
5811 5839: 5838.56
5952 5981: 5980.06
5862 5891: 5889.87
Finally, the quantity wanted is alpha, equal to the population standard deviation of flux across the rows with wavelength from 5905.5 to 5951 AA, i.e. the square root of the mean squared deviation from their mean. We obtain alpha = 0.34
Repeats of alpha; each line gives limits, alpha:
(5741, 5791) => 1.16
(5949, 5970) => 0.57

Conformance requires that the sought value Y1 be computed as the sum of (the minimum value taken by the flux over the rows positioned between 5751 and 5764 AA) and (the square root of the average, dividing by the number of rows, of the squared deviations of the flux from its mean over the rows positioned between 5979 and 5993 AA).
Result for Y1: 18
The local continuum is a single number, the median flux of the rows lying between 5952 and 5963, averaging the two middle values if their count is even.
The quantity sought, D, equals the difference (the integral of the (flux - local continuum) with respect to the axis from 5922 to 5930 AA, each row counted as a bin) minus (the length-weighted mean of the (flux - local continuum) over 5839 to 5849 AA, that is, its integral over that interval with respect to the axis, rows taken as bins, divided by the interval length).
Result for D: -3.7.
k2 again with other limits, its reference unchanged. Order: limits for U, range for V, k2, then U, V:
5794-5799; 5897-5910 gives 0.16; 0.33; 0.43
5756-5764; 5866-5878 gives 0.17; 0.34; 0.53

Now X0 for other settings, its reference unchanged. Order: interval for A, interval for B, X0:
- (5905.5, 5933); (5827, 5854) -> 1.7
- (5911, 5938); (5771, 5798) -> 0.0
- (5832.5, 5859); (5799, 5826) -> 0.0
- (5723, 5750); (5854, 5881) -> 0.8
